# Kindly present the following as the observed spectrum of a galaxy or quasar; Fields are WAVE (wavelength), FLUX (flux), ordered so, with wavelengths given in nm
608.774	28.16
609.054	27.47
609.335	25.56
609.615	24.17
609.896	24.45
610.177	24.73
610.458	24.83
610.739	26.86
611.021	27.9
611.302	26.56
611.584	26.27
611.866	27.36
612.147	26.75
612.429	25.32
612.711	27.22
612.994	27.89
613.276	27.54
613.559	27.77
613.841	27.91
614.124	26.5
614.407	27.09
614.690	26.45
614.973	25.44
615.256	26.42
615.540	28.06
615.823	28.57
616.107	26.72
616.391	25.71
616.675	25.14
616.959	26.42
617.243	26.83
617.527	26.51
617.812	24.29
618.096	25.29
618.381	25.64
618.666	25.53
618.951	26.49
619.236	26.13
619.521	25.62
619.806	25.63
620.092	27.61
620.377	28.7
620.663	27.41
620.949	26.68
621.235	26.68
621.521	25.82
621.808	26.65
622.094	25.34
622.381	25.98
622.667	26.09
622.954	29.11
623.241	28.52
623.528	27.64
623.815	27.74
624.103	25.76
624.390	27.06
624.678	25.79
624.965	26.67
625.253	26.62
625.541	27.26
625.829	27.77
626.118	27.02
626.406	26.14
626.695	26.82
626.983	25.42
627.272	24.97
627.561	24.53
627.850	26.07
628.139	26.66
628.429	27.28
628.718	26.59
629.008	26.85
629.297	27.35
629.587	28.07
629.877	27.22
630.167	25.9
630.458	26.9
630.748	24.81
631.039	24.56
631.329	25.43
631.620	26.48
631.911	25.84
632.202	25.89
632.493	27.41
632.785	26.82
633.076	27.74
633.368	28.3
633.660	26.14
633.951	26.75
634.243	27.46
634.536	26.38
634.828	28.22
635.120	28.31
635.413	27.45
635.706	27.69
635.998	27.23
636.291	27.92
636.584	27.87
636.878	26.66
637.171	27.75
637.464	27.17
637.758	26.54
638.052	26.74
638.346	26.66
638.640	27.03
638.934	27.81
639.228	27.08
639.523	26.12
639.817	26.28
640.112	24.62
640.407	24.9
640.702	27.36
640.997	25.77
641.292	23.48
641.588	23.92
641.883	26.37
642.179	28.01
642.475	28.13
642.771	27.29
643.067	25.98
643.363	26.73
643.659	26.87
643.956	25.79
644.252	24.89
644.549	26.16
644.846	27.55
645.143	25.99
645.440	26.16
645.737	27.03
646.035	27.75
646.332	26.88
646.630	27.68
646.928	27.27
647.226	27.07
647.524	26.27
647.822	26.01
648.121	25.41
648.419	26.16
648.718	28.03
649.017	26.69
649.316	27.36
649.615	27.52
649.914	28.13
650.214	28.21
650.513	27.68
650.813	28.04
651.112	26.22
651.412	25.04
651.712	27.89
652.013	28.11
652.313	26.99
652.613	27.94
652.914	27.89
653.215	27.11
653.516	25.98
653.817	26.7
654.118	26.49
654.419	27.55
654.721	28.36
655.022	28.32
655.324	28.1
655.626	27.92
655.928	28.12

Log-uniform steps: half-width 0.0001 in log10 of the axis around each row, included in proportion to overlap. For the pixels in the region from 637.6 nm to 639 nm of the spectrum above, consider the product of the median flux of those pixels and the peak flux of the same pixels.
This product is 744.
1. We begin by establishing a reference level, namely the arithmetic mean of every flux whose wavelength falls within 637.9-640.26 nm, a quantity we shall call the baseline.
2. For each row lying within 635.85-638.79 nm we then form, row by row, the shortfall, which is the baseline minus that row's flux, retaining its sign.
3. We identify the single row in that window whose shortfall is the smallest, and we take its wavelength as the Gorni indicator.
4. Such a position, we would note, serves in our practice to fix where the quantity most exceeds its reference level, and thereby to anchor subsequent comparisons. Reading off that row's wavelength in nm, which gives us 636.291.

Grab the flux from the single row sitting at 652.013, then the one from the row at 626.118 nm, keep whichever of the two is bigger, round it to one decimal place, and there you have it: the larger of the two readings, 28.1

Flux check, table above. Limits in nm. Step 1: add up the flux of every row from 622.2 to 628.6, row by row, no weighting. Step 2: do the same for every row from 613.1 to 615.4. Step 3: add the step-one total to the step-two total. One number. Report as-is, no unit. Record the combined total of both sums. 802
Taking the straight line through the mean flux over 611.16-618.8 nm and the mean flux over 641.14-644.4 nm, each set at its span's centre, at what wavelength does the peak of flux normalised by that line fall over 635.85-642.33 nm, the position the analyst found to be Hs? 642.179 nm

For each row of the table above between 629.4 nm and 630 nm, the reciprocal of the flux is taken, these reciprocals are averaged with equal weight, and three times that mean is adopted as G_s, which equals 0.109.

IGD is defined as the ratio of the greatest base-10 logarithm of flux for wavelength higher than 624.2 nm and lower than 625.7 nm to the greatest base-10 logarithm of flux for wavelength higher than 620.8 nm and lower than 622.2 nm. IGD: 1.01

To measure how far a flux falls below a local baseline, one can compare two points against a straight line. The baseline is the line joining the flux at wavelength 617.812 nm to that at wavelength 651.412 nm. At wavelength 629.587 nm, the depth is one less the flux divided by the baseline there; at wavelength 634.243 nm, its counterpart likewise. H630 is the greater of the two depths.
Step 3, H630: -0.11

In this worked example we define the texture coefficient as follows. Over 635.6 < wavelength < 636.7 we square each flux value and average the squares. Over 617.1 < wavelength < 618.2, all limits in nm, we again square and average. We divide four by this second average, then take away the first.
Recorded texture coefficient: -766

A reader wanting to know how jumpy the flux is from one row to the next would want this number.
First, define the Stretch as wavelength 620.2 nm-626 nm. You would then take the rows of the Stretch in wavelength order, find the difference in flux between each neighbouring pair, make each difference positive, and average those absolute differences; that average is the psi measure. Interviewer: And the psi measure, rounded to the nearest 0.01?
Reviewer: 0.89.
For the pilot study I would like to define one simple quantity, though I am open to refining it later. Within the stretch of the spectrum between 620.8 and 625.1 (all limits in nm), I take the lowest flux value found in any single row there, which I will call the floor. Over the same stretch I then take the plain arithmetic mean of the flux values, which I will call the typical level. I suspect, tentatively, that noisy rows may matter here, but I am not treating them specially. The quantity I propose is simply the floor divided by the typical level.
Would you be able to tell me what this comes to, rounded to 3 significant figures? 0.947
